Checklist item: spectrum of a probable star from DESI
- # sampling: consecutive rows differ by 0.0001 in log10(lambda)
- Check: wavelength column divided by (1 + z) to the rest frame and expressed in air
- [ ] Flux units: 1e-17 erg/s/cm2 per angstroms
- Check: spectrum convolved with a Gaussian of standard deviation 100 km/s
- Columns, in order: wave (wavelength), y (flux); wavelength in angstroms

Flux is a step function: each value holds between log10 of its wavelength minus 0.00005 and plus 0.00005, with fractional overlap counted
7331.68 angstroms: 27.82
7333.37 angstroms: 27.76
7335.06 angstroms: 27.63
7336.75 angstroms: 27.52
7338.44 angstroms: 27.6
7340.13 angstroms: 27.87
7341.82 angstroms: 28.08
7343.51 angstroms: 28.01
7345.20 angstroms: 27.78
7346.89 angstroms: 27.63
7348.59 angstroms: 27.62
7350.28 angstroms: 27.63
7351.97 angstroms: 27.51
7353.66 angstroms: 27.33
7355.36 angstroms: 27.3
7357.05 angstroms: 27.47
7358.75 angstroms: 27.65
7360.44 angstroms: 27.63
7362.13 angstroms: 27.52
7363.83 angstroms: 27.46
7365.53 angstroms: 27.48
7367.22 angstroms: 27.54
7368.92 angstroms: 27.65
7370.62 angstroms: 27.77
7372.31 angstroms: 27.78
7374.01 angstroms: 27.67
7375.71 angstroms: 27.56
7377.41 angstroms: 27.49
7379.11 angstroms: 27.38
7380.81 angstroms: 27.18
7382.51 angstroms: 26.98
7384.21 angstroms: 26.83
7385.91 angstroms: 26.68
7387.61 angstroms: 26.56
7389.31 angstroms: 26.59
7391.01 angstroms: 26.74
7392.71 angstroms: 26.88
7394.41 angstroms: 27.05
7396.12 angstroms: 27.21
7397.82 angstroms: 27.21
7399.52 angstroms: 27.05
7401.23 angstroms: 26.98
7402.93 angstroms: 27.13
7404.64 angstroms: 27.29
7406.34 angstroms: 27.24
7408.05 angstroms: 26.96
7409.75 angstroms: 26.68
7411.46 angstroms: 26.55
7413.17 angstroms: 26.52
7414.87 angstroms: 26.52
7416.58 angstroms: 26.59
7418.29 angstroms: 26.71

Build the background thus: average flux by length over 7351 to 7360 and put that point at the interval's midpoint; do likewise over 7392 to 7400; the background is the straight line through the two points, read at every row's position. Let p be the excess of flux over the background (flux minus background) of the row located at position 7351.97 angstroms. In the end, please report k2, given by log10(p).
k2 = -2.0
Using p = 0.01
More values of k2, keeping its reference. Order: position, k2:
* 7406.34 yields -0.6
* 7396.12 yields -0.9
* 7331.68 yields -0.9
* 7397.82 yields -0.9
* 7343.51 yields -0.4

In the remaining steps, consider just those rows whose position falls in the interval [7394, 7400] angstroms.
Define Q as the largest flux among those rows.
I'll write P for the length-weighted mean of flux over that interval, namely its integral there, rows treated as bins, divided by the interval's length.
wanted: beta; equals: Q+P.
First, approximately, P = 27.1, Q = 27.21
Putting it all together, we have 54.3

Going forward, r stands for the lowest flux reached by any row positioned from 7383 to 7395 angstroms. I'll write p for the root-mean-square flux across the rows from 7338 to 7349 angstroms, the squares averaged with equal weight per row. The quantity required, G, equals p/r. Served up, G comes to 1.05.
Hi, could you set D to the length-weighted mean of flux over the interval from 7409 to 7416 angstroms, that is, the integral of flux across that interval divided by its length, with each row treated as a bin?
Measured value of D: 26.56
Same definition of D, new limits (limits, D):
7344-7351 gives 27.67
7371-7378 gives 27.65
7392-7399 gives 27.10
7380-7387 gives 26.91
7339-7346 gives 27.93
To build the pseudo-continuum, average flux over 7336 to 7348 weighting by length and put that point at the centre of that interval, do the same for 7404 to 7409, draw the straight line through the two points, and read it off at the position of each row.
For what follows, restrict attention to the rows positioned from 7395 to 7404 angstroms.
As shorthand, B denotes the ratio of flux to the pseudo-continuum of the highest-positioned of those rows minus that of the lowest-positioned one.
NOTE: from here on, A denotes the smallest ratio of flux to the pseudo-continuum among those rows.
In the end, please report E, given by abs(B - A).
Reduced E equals 0.991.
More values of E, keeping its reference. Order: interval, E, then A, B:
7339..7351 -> 1.002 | 0.997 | -0.0053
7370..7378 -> 1.009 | 1.001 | -0.0079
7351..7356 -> 0.994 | 0.987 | -0.0065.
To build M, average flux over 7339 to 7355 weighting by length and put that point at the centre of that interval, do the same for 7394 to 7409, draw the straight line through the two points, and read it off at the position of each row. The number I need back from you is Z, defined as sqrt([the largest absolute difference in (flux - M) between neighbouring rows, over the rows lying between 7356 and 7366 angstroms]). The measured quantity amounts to 0.445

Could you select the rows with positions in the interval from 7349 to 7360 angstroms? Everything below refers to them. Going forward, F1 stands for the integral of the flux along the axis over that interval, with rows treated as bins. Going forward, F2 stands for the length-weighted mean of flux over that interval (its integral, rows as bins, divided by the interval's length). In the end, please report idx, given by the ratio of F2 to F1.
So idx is 0.091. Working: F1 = 303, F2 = 27.5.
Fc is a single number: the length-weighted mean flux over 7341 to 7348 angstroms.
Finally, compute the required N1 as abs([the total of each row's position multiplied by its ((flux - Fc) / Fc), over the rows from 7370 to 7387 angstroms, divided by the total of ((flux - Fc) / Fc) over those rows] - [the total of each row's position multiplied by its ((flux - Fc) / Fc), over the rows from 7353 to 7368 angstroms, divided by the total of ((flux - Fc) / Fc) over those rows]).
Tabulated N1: 22.0 angstroms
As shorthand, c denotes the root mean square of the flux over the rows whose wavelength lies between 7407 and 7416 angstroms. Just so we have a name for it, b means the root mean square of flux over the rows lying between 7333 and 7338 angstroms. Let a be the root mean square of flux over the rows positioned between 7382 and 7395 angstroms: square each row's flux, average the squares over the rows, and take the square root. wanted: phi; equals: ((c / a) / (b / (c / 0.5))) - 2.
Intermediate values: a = 26.8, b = 27.6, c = 26.6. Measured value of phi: -0.08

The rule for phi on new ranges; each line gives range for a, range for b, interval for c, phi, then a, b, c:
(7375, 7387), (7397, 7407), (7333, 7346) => 0.09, 27.2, 27.2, 27.8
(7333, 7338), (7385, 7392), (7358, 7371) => 0.07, 27.6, 26.6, 27.6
